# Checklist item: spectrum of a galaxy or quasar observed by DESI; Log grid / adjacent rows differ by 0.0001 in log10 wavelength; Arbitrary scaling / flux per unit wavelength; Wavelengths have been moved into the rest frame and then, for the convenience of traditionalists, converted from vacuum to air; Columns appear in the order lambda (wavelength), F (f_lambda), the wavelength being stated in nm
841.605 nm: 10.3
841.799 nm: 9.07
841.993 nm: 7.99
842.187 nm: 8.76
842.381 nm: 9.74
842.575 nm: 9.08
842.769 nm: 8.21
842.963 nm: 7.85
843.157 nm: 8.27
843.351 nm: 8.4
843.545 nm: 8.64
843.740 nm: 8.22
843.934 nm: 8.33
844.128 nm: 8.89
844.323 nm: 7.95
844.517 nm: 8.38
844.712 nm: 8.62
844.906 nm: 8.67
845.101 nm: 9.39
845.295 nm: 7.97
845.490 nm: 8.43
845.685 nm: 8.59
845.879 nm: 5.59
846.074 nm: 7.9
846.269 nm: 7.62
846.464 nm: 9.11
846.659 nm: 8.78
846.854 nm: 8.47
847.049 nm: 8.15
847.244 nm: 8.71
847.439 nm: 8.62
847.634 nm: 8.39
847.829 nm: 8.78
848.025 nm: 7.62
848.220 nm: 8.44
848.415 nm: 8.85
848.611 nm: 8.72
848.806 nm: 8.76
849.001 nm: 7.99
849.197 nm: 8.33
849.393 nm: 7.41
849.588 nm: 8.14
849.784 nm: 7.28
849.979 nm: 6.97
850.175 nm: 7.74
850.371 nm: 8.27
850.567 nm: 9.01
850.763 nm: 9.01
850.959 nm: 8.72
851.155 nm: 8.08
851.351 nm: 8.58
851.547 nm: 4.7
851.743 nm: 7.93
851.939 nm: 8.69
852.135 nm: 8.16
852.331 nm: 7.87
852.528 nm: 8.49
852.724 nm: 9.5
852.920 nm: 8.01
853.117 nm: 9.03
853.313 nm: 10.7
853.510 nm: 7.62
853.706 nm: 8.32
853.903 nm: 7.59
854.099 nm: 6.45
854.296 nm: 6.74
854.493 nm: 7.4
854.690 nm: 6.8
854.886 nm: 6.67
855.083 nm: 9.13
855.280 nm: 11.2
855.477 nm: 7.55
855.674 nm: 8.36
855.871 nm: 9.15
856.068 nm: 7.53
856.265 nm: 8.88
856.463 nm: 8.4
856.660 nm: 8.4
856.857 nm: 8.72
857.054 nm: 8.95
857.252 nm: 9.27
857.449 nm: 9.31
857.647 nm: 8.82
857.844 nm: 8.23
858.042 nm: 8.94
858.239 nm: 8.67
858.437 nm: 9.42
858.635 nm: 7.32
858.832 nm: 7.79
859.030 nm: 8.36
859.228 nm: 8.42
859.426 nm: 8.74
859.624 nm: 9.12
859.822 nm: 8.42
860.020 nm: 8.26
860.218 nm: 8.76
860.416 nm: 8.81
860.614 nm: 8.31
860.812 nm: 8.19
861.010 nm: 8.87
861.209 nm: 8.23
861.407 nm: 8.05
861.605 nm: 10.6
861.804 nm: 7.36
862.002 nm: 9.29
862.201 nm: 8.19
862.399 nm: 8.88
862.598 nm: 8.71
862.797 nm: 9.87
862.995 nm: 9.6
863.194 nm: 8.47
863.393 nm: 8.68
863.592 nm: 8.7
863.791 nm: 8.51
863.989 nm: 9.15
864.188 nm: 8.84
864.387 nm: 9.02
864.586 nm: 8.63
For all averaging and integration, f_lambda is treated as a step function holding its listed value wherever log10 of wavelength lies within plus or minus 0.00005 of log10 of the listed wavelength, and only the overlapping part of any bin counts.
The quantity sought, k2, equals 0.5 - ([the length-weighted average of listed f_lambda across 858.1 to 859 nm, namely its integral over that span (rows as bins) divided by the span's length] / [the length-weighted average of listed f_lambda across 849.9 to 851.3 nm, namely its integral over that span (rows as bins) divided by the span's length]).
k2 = -0.51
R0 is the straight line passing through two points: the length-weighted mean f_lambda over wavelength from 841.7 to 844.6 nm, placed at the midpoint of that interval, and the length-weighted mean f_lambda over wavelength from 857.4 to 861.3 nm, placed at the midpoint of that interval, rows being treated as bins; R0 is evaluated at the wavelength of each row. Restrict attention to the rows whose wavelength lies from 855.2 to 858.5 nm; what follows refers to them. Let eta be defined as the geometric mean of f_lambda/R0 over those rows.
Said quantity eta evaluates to 1.03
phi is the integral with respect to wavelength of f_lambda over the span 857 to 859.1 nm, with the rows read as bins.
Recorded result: 18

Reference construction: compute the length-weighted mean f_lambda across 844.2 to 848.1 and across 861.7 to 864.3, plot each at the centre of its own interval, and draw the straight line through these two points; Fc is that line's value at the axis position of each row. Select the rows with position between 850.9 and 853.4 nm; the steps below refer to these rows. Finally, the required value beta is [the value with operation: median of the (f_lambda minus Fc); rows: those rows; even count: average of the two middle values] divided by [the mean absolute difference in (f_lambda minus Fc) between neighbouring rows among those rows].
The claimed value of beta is 0.0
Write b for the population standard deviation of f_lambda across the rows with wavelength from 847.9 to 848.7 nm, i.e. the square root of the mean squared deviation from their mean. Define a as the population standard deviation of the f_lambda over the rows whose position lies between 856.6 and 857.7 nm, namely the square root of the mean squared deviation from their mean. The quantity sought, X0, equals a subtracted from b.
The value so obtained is 0.2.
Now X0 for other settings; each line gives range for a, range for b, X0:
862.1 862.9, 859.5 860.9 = -0.3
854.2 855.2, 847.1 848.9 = -0.6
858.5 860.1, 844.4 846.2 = 0.5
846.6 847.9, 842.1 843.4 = 0.4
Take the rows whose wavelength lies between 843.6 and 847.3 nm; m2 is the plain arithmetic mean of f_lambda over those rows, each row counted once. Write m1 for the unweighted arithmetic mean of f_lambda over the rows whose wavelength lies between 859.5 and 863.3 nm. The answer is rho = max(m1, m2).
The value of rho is 8.74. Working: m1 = 8.7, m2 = 8.3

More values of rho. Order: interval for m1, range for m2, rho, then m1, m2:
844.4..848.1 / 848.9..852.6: 8.30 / 8.3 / 8.0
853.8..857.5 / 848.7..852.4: 8.24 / 8.2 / 8.0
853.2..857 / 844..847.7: 8.33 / 8.2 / 8.3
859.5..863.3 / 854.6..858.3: 8.74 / 8.7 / 8.6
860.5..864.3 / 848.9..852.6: 8.76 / 8.8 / 8.0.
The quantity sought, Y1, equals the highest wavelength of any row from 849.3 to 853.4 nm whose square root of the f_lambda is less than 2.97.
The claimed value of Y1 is 852.920 nm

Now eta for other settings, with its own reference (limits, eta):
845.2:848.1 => 0.95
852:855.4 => 0.95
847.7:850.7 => 0.95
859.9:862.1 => 1.00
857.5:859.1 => 0.99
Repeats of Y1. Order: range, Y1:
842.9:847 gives 846.854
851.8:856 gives 855.674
